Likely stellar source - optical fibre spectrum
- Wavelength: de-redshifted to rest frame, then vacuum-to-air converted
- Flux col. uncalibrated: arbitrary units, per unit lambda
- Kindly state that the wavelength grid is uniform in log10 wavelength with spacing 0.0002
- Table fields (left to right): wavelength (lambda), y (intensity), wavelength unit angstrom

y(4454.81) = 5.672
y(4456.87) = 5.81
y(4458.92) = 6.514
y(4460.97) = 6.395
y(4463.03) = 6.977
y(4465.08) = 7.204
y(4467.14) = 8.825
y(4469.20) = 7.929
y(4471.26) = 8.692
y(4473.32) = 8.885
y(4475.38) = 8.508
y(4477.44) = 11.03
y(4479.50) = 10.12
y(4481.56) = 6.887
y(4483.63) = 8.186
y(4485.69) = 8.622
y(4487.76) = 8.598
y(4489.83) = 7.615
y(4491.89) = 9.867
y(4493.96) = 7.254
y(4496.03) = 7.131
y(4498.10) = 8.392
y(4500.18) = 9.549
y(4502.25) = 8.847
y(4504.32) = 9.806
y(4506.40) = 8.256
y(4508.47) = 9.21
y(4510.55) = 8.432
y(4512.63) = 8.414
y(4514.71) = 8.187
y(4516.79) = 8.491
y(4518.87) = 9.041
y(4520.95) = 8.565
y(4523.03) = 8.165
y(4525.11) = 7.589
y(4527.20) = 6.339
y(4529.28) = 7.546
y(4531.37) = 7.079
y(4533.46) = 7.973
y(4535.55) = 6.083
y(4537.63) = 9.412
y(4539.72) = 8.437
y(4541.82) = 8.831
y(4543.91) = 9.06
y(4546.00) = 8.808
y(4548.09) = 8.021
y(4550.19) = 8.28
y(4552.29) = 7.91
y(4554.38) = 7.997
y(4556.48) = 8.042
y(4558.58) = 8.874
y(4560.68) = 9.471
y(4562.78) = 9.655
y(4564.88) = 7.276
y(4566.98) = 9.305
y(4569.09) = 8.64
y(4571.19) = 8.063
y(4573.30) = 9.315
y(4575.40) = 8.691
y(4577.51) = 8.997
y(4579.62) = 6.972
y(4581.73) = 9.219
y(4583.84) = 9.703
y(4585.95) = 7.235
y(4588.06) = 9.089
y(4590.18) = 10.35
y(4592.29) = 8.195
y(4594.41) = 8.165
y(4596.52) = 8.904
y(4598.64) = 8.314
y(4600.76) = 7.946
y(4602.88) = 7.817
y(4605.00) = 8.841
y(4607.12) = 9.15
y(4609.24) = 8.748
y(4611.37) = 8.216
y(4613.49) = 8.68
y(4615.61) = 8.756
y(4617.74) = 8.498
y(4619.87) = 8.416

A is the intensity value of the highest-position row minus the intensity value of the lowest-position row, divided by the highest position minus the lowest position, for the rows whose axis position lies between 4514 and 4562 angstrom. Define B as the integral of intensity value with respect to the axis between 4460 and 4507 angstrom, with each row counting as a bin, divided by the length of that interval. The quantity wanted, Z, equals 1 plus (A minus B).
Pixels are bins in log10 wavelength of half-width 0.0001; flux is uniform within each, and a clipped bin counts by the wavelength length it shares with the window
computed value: -7.39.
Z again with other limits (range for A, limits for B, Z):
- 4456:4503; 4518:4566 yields -7.13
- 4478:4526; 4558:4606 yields -7.71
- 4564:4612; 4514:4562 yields -7.17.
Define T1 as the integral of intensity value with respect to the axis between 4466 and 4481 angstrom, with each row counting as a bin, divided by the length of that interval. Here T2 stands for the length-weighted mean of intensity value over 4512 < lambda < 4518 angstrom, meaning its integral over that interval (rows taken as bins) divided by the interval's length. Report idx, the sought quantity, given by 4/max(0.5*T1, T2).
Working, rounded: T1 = 9.06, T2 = 8.4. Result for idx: 0.48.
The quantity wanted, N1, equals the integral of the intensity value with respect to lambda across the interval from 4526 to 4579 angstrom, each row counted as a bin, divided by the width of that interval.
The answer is 8.31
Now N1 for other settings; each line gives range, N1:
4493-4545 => 8.24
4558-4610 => 8.68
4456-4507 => 8.25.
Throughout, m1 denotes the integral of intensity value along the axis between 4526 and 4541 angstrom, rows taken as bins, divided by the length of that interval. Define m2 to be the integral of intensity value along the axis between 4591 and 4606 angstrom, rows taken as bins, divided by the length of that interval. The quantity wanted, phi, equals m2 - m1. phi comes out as 0.8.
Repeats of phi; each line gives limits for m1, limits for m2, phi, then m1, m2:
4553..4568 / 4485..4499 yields -0.4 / 8.65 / 8.20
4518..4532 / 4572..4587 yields 0.8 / 7.77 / 8.58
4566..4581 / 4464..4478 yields 0.1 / 8.58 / 8.64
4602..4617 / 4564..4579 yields 0.0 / 8.61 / 8.58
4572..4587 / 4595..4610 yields -0.1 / 8.58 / 8.52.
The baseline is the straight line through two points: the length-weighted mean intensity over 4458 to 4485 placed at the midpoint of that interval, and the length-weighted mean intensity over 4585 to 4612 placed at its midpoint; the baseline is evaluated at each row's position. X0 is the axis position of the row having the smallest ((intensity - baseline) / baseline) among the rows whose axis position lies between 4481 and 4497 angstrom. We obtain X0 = 4481.56 angstrom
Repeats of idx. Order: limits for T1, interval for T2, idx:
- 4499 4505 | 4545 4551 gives 0.48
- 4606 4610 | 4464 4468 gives 0.50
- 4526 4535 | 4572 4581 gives 0.47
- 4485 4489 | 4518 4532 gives 0.52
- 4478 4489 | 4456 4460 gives 0.65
